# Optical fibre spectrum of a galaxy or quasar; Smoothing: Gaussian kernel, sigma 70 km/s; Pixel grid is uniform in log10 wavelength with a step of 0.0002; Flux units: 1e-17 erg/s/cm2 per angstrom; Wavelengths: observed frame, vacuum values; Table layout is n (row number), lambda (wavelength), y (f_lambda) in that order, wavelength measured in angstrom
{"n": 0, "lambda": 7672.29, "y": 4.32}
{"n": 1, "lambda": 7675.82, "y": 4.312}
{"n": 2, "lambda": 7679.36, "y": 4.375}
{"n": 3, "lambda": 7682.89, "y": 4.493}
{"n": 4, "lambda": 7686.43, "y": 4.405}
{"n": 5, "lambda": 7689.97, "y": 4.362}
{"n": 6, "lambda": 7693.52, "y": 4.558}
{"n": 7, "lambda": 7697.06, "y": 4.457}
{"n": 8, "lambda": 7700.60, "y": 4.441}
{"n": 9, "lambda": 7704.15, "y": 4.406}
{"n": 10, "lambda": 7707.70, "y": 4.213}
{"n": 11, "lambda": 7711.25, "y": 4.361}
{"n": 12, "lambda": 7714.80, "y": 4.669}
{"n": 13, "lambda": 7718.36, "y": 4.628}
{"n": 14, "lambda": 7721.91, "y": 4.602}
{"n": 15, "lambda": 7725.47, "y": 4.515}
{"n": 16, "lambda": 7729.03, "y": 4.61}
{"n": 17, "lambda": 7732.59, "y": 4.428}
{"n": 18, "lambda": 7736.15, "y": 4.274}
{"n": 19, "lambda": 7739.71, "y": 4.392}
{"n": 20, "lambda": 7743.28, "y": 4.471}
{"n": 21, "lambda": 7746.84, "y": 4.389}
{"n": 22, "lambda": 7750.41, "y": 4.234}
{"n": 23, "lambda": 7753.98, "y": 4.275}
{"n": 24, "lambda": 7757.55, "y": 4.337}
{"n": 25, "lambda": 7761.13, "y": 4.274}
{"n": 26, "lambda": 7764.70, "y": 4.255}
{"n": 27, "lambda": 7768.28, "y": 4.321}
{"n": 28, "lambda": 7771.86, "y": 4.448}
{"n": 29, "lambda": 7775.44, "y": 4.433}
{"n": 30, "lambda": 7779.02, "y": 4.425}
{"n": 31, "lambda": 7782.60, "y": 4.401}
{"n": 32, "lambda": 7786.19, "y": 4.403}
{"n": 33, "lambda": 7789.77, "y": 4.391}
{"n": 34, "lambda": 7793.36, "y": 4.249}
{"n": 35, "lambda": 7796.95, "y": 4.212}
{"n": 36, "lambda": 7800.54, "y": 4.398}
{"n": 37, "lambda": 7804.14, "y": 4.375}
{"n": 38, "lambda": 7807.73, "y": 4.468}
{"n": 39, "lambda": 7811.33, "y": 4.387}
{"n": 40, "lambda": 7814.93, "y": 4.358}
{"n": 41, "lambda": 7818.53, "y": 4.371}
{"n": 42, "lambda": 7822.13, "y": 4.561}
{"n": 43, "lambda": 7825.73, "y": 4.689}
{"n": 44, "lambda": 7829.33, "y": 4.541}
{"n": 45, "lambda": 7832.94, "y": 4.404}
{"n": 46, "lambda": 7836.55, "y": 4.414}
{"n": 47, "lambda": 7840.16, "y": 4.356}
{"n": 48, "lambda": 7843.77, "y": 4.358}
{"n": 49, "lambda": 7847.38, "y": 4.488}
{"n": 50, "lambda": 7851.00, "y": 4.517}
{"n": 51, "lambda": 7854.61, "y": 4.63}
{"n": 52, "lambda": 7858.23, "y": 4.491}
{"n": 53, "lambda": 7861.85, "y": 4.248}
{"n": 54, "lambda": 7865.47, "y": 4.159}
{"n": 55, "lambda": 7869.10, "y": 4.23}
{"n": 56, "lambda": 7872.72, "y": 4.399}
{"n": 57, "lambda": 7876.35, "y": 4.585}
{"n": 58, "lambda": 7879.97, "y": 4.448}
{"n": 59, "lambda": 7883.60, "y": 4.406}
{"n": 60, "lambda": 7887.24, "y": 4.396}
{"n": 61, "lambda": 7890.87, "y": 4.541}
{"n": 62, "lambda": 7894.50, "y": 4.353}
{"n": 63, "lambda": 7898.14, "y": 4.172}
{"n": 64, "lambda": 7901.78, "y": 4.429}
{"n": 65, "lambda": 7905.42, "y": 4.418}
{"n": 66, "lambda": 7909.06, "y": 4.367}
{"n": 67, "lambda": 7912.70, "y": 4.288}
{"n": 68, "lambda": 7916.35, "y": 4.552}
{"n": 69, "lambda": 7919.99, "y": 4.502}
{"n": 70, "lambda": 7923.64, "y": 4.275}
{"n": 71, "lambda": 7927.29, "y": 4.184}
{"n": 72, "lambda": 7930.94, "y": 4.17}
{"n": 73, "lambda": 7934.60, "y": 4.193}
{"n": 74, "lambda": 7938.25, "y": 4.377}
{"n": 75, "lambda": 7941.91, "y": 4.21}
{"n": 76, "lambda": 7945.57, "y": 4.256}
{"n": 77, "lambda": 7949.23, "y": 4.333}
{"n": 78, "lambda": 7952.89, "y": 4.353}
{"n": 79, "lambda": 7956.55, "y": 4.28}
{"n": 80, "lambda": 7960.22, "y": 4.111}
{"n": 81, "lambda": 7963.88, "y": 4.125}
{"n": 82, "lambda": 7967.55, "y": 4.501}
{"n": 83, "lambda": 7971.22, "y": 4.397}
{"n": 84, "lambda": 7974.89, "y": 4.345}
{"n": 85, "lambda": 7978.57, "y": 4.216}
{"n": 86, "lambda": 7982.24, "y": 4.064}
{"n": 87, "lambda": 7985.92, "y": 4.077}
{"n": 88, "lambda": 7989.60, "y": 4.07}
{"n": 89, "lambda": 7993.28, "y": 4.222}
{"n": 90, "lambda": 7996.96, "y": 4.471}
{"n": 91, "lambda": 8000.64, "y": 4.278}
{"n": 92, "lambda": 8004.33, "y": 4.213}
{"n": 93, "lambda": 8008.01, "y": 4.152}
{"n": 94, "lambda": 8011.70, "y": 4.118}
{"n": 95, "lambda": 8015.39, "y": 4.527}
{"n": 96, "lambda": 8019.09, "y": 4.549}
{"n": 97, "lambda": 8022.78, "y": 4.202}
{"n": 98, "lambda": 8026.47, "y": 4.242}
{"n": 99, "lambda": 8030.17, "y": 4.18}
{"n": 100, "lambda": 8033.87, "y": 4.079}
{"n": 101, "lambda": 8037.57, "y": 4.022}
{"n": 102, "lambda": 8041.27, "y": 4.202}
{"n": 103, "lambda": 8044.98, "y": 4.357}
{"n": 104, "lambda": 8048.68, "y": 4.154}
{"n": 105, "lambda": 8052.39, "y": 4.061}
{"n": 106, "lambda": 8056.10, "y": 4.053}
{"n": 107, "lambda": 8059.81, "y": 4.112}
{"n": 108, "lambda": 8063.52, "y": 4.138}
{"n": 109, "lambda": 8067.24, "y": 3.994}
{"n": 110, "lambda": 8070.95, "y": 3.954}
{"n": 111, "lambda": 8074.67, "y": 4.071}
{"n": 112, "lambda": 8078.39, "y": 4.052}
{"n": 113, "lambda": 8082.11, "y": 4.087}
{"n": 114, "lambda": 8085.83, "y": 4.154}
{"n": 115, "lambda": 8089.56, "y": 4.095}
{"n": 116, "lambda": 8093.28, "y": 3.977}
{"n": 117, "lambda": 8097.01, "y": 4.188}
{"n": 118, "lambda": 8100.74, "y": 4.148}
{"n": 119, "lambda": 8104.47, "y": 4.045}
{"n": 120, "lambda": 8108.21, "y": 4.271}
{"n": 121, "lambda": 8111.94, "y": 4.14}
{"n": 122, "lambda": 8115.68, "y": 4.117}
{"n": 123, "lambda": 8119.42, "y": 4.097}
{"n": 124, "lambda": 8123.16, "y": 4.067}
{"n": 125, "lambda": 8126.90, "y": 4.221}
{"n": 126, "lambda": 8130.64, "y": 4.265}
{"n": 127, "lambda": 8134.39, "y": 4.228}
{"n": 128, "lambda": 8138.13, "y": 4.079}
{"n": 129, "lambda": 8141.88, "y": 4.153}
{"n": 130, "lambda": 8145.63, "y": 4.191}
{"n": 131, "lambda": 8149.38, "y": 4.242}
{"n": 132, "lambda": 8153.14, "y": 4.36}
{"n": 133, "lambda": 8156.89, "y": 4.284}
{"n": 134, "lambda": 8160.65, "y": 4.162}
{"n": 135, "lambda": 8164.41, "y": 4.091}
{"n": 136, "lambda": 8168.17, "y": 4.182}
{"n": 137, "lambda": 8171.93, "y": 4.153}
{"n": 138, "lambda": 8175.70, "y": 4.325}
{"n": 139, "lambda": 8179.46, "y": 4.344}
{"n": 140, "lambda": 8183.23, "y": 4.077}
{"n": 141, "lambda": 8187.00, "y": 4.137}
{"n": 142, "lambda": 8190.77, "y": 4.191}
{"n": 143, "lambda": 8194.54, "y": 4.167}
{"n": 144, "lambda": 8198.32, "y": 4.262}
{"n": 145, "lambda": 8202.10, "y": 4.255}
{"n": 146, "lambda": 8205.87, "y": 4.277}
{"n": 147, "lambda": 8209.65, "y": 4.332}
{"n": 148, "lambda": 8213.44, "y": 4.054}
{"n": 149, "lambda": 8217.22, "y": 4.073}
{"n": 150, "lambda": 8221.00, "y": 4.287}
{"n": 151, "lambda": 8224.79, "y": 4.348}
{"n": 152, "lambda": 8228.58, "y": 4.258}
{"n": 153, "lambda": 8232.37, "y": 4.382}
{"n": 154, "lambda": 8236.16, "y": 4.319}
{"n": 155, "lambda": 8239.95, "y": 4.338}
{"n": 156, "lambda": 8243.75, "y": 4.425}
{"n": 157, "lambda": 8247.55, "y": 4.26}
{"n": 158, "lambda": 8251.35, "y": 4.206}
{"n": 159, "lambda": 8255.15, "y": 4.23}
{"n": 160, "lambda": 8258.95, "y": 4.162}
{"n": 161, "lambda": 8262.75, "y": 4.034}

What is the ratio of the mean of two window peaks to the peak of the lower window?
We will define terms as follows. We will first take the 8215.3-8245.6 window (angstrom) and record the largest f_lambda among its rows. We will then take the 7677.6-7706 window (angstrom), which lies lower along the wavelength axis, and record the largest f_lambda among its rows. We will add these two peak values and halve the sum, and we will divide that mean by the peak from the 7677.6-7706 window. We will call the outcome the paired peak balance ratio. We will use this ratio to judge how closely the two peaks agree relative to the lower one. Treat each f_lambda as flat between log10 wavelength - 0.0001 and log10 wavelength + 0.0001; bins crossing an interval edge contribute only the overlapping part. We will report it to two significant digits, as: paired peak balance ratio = 0.99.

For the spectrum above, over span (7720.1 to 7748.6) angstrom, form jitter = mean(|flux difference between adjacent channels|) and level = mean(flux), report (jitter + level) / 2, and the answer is 2.29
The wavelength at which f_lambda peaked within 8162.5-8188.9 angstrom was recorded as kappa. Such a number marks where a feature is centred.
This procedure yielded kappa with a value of 8179.46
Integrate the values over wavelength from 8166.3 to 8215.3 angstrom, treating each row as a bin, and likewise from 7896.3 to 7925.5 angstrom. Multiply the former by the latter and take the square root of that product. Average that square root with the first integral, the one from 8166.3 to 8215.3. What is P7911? 184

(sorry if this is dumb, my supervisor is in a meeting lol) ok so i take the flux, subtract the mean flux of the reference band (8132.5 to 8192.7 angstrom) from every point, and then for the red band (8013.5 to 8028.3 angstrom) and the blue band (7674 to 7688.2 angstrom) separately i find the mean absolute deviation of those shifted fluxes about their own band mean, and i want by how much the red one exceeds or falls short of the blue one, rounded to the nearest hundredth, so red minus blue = 0.11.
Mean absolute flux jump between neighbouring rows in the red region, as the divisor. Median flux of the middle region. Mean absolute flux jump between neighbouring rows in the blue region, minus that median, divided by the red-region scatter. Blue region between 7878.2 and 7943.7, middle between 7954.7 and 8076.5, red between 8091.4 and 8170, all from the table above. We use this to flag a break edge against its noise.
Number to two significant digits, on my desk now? -45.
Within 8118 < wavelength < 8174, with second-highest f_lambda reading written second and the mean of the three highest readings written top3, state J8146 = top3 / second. 1.004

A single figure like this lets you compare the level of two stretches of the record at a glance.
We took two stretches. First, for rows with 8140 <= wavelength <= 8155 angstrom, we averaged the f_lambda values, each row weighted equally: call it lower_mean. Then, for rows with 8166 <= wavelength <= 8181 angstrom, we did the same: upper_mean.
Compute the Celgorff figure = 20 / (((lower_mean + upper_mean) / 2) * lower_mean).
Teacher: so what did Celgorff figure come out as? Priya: 1.11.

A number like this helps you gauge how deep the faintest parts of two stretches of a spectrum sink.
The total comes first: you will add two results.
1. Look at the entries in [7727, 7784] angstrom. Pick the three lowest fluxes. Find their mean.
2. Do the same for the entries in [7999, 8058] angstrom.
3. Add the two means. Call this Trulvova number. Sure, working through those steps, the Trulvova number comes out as 8.30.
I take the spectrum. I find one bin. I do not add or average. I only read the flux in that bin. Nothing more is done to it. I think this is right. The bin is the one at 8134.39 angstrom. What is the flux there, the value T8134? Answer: 4.228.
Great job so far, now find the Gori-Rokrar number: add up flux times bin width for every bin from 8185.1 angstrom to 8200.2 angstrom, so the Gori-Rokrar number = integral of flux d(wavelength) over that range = 63.2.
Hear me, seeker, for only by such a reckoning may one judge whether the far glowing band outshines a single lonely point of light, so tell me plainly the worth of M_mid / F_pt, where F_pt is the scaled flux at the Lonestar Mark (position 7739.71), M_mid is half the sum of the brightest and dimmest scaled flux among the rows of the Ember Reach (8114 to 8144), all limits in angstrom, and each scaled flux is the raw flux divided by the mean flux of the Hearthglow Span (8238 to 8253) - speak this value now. 0.95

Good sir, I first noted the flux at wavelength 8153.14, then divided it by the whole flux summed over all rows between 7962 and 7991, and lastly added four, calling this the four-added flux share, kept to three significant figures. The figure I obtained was 4.13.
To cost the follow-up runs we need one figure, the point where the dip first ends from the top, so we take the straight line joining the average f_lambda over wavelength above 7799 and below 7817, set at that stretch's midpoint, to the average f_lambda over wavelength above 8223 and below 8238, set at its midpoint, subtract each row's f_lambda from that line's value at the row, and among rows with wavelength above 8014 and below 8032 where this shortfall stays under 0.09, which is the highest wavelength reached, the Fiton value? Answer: 8019.09 angstrom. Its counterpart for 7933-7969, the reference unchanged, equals 7967.55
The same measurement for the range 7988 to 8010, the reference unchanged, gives 8000.64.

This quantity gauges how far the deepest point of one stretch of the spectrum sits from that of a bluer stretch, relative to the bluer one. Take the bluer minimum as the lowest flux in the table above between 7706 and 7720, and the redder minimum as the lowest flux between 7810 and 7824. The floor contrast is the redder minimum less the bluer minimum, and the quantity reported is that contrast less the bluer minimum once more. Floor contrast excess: -4.1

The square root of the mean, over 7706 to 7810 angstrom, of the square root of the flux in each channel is 1.45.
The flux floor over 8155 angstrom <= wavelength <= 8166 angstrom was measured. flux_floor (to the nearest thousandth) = 4.091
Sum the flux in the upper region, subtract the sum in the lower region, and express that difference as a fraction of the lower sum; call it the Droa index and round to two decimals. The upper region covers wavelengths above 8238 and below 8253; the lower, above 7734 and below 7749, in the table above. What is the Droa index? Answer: -0.02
